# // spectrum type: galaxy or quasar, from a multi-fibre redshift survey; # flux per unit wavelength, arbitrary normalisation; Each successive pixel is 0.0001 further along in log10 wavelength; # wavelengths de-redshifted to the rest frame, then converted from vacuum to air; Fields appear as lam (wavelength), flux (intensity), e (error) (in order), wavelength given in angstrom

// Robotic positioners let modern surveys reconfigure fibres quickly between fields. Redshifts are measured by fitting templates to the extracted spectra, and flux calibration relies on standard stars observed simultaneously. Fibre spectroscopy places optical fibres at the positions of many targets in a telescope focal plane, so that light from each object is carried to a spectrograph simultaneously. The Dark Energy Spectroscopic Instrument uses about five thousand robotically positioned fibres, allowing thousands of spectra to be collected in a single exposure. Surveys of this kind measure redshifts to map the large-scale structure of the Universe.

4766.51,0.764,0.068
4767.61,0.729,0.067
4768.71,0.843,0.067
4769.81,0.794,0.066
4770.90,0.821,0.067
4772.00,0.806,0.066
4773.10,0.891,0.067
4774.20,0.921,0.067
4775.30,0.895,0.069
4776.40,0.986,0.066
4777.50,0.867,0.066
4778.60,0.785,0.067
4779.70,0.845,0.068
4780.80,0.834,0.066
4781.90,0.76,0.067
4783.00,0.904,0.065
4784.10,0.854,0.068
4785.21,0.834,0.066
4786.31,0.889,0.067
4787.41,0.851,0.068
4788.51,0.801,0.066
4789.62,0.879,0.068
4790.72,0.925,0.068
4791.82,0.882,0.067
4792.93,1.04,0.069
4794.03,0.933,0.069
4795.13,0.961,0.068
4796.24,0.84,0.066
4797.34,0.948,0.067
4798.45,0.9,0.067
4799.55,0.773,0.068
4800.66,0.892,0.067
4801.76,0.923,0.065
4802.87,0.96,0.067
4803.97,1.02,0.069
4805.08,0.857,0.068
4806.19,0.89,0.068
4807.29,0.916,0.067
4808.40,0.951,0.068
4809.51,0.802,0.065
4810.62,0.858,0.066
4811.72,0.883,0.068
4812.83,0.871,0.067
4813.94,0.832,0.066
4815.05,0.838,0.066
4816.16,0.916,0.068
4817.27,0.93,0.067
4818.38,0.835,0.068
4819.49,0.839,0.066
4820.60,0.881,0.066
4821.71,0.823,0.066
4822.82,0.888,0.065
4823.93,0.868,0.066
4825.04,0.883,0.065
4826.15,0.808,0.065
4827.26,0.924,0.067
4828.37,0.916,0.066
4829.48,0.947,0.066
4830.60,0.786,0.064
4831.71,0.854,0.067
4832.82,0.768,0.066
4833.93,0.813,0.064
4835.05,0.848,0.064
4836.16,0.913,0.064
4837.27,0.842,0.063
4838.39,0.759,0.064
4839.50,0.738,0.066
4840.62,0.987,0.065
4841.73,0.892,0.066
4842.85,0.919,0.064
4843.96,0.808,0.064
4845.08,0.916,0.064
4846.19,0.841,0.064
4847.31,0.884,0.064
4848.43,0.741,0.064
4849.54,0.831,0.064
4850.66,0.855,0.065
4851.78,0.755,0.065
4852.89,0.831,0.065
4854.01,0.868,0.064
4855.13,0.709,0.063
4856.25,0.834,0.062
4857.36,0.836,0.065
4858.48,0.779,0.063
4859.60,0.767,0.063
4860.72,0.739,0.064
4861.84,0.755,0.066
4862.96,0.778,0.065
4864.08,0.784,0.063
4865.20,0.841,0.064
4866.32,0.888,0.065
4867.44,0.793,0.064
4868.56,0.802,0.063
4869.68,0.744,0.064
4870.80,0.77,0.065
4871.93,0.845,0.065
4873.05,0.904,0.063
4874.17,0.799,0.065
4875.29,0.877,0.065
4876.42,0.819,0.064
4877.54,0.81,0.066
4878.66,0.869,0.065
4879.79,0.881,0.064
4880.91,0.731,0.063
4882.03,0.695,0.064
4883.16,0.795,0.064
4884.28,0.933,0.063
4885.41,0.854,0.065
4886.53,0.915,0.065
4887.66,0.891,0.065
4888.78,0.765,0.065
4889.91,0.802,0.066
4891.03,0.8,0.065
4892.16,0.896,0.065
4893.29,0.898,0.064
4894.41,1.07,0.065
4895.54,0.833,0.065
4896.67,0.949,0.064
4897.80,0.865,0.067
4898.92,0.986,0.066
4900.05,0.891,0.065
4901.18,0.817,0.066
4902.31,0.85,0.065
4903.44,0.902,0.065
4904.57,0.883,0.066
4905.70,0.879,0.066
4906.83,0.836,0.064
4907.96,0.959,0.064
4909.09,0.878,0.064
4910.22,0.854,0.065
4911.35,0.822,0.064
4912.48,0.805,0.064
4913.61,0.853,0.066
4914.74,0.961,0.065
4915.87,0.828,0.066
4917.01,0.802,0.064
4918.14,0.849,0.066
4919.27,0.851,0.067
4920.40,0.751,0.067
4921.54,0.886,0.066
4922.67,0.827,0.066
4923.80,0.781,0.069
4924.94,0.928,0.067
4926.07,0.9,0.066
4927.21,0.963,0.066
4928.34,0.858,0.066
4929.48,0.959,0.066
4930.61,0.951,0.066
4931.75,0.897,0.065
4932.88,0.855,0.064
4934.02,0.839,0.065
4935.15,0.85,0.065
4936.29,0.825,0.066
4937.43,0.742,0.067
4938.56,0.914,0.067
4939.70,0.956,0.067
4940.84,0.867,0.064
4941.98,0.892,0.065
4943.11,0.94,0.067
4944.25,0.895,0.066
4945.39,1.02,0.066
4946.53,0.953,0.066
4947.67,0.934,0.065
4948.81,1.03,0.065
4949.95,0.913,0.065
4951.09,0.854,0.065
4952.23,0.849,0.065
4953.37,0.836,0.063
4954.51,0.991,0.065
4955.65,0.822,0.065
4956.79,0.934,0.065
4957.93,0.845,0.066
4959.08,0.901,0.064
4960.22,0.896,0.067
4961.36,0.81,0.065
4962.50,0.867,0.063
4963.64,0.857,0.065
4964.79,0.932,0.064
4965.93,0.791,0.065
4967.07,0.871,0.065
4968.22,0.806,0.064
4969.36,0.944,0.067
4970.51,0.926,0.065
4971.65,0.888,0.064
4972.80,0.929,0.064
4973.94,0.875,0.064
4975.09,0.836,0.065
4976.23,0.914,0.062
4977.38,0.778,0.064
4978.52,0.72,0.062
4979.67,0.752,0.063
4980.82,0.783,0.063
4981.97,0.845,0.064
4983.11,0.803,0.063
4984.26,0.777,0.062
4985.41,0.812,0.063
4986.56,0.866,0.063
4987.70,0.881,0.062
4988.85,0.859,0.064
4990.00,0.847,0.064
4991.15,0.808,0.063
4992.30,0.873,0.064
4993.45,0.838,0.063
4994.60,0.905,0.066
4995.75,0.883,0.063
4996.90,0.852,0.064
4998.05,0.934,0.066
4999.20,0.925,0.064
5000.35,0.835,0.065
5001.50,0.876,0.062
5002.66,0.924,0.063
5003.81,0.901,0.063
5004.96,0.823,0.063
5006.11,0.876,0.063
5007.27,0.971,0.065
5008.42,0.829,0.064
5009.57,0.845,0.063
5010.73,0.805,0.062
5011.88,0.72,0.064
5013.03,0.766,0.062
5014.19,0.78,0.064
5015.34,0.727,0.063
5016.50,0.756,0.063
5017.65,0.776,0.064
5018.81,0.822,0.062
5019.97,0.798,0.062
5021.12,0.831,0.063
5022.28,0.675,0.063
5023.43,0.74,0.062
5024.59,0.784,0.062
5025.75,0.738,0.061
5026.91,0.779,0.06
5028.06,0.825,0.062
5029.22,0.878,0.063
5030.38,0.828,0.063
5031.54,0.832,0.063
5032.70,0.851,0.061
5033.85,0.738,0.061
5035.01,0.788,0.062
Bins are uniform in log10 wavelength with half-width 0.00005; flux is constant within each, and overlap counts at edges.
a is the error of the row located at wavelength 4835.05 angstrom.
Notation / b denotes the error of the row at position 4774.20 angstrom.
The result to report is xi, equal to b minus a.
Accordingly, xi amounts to 0.003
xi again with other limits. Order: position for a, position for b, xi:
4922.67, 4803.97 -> 0.003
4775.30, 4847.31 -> -0.005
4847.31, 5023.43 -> -0.002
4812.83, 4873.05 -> -0.004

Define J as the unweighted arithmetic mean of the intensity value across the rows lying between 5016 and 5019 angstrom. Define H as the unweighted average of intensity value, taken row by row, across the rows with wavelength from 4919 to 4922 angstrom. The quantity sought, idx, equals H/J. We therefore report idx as 1.06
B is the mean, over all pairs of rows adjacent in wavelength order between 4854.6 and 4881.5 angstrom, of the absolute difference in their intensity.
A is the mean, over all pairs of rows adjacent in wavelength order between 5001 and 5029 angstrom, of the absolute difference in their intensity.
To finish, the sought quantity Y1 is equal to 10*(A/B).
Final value 10.7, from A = 0.054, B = 0.051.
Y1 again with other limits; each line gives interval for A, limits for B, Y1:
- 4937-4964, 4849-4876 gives 13.0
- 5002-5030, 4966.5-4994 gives 11.0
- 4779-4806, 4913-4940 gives 11.0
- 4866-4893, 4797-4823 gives 11.3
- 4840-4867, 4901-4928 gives 10.7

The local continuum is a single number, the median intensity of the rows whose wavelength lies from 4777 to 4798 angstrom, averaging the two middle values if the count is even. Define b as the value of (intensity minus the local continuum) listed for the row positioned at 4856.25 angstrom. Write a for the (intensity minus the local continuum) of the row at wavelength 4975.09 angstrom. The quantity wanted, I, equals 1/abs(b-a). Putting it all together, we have 500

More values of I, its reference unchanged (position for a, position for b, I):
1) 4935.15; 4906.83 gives 71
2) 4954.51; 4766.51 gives 4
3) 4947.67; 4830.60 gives 7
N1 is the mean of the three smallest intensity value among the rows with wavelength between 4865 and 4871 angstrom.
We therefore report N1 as 0.77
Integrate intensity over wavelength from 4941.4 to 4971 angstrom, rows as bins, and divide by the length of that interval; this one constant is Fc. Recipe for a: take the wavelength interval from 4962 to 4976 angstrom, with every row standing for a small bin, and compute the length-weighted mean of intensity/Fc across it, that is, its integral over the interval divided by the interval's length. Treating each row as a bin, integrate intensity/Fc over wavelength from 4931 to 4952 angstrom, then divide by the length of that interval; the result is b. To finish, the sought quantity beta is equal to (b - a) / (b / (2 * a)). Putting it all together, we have 0.04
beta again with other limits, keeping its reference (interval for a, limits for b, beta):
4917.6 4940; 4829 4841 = -0.07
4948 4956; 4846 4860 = -0.23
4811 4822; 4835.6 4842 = -0.03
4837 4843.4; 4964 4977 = 0.05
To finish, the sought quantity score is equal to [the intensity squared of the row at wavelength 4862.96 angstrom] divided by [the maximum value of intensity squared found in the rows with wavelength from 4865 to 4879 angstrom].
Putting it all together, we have 0.74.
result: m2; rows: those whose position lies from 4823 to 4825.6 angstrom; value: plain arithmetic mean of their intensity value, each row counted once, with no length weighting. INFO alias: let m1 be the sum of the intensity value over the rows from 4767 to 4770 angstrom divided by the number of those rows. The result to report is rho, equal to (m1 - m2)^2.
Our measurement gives 0.008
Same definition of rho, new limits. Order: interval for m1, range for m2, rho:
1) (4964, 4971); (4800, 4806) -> 0.003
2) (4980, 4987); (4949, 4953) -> 0.003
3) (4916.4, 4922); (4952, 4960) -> 0.003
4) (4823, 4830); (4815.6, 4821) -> 0.000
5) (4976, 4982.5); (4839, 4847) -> 0.005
